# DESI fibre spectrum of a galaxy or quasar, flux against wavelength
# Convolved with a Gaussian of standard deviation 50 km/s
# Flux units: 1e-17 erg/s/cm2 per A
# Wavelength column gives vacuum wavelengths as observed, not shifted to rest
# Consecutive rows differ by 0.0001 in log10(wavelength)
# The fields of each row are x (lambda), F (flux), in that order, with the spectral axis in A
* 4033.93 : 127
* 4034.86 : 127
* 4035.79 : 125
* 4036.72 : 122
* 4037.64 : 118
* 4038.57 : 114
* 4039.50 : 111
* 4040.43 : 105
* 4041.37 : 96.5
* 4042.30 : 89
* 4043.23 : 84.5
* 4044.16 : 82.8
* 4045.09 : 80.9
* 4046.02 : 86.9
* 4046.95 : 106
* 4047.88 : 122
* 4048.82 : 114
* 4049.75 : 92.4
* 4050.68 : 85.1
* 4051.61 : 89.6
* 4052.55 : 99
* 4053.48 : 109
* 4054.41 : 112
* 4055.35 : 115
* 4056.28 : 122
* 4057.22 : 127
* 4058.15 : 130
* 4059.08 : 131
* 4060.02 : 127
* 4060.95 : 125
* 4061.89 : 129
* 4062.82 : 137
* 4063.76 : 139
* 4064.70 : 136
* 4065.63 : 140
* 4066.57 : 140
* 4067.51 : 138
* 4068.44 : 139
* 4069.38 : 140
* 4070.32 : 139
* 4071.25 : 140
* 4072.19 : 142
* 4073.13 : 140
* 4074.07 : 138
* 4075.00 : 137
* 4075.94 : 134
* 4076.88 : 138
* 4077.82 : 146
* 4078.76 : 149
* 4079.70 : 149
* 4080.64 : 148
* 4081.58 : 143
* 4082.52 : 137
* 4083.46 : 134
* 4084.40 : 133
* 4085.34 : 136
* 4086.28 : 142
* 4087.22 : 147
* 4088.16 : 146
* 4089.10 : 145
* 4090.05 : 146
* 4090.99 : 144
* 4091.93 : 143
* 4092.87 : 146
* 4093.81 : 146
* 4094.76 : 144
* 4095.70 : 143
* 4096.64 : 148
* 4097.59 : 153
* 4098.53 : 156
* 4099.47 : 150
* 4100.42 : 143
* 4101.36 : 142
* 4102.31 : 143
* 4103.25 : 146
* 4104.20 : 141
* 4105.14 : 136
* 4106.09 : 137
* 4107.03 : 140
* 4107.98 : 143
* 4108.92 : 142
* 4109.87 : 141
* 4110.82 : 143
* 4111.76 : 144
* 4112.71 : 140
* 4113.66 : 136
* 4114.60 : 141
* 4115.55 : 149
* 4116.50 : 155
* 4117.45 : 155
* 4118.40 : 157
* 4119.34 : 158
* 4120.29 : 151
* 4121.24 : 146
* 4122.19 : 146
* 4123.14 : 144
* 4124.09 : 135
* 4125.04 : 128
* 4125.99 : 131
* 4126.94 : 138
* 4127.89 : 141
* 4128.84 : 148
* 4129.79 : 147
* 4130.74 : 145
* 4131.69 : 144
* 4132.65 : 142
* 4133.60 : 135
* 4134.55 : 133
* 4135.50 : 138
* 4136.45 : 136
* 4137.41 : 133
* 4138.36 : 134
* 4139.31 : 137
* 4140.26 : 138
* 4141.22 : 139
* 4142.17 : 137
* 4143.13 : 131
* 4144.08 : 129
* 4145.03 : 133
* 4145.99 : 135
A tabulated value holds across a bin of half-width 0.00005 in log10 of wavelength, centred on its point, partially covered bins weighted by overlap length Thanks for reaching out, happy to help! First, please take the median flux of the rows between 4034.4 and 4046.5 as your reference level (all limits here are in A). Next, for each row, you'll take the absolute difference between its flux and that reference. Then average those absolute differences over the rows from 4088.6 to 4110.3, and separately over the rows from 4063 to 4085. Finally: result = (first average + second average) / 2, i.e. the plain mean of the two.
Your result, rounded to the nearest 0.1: 37.1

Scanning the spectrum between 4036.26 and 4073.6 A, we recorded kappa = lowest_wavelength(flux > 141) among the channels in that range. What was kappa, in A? 4072.19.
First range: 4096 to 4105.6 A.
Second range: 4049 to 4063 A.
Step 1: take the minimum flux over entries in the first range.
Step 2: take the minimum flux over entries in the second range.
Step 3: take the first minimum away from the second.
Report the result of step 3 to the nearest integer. -51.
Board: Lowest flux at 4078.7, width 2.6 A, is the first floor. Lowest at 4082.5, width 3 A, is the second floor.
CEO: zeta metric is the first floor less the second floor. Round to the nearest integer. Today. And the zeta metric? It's 12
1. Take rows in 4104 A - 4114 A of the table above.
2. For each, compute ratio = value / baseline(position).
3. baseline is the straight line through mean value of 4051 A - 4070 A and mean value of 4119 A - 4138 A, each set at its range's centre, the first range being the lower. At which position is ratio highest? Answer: 4111.76 A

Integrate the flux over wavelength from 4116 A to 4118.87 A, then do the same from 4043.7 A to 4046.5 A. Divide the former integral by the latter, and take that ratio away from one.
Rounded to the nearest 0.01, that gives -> -0.90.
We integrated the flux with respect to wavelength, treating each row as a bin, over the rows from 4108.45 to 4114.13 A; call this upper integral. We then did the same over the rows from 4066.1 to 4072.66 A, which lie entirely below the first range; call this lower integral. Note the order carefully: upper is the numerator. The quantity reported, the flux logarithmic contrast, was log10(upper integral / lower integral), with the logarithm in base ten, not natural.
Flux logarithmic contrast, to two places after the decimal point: -0.06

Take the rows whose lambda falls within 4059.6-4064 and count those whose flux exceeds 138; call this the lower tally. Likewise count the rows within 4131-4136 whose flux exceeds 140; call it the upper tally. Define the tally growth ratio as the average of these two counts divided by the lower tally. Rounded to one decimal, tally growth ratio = 1.5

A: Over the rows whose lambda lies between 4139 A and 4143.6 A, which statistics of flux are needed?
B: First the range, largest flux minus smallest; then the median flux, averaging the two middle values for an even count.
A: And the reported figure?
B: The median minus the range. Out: 129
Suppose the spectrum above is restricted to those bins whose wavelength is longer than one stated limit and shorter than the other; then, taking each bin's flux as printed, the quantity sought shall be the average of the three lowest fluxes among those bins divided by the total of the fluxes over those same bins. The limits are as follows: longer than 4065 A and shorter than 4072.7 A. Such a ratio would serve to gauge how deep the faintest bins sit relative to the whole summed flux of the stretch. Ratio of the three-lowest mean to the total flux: 0.124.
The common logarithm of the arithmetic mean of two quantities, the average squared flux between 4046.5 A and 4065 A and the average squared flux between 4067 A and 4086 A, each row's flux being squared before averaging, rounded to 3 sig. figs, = 4.23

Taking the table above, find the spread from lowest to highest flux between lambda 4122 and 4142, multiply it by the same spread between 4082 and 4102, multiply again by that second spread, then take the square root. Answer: 103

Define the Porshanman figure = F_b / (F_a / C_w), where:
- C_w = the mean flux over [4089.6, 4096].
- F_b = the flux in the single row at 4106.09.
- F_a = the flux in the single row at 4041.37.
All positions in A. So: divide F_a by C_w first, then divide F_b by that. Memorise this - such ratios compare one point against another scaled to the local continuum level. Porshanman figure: 205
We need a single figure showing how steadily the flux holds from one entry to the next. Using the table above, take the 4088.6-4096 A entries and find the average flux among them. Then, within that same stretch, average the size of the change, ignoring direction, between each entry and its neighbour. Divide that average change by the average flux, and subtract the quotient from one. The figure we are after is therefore 0.990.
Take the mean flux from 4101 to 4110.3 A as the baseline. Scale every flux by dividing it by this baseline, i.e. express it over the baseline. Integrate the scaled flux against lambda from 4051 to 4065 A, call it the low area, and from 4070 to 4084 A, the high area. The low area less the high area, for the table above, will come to -2.0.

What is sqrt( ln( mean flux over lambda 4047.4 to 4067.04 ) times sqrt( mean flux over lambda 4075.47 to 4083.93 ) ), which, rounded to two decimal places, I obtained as 7.55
